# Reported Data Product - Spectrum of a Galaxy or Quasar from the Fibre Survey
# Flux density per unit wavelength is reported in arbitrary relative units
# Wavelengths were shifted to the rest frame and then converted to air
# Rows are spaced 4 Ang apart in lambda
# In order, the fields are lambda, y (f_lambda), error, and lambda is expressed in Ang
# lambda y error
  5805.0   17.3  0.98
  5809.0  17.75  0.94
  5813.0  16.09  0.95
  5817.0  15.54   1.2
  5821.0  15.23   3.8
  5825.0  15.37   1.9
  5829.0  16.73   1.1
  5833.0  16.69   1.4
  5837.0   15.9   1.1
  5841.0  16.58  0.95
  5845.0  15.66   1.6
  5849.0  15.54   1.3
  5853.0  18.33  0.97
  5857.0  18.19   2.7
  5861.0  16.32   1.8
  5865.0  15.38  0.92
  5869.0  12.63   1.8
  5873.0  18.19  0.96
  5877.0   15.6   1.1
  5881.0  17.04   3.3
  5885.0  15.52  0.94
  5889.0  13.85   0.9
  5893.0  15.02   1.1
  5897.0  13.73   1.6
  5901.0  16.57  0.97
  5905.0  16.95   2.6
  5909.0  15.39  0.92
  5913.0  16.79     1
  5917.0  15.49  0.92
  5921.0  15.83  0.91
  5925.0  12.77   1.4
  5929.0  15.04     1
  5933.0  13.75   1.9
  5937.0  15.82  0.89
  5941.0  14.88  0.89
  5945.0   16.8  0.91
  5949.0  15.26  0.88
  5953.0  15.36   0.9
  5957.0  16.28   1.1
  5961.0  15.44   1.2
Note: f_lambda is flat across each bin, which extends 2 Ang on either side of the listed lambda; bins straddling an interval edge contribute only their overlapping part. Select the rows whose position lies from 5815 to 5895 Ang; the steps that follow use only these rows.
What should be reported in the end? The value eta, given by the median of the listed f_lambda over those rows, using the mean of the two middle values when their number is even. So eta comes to 15.6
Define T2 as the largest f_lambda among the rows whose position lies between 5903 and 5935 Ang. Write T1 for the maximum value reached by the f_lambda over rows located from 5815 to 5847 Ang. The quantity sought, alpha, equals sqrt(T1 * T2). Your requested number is 16.8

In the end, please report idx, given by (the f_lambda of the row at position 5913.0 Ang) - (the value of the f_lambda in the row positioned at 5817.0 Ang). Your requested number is 1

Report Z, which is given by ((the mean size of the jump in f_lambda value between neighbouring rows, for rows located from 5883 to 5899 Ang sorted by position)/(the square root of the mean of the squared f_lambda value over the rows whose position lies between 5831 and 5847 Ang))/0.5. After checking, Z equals 0.17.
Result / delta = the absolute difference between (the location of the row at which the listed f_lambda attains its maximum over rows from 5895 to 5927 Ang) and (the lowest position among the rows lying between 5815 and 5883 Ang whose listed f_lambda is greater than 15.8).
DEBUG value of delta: 76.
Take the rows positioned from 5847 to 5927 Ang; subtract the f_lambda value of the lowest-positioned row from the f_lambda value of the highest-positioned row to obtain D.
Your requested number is -2.8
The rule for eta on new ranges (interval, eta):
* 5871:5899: 15.5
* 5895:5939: 15.5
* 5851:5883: 16.7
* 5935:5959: 15.6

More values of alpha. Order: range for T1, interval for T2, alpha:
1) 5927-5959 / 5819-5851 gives 16.8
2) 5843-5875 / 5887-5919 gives 17.6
